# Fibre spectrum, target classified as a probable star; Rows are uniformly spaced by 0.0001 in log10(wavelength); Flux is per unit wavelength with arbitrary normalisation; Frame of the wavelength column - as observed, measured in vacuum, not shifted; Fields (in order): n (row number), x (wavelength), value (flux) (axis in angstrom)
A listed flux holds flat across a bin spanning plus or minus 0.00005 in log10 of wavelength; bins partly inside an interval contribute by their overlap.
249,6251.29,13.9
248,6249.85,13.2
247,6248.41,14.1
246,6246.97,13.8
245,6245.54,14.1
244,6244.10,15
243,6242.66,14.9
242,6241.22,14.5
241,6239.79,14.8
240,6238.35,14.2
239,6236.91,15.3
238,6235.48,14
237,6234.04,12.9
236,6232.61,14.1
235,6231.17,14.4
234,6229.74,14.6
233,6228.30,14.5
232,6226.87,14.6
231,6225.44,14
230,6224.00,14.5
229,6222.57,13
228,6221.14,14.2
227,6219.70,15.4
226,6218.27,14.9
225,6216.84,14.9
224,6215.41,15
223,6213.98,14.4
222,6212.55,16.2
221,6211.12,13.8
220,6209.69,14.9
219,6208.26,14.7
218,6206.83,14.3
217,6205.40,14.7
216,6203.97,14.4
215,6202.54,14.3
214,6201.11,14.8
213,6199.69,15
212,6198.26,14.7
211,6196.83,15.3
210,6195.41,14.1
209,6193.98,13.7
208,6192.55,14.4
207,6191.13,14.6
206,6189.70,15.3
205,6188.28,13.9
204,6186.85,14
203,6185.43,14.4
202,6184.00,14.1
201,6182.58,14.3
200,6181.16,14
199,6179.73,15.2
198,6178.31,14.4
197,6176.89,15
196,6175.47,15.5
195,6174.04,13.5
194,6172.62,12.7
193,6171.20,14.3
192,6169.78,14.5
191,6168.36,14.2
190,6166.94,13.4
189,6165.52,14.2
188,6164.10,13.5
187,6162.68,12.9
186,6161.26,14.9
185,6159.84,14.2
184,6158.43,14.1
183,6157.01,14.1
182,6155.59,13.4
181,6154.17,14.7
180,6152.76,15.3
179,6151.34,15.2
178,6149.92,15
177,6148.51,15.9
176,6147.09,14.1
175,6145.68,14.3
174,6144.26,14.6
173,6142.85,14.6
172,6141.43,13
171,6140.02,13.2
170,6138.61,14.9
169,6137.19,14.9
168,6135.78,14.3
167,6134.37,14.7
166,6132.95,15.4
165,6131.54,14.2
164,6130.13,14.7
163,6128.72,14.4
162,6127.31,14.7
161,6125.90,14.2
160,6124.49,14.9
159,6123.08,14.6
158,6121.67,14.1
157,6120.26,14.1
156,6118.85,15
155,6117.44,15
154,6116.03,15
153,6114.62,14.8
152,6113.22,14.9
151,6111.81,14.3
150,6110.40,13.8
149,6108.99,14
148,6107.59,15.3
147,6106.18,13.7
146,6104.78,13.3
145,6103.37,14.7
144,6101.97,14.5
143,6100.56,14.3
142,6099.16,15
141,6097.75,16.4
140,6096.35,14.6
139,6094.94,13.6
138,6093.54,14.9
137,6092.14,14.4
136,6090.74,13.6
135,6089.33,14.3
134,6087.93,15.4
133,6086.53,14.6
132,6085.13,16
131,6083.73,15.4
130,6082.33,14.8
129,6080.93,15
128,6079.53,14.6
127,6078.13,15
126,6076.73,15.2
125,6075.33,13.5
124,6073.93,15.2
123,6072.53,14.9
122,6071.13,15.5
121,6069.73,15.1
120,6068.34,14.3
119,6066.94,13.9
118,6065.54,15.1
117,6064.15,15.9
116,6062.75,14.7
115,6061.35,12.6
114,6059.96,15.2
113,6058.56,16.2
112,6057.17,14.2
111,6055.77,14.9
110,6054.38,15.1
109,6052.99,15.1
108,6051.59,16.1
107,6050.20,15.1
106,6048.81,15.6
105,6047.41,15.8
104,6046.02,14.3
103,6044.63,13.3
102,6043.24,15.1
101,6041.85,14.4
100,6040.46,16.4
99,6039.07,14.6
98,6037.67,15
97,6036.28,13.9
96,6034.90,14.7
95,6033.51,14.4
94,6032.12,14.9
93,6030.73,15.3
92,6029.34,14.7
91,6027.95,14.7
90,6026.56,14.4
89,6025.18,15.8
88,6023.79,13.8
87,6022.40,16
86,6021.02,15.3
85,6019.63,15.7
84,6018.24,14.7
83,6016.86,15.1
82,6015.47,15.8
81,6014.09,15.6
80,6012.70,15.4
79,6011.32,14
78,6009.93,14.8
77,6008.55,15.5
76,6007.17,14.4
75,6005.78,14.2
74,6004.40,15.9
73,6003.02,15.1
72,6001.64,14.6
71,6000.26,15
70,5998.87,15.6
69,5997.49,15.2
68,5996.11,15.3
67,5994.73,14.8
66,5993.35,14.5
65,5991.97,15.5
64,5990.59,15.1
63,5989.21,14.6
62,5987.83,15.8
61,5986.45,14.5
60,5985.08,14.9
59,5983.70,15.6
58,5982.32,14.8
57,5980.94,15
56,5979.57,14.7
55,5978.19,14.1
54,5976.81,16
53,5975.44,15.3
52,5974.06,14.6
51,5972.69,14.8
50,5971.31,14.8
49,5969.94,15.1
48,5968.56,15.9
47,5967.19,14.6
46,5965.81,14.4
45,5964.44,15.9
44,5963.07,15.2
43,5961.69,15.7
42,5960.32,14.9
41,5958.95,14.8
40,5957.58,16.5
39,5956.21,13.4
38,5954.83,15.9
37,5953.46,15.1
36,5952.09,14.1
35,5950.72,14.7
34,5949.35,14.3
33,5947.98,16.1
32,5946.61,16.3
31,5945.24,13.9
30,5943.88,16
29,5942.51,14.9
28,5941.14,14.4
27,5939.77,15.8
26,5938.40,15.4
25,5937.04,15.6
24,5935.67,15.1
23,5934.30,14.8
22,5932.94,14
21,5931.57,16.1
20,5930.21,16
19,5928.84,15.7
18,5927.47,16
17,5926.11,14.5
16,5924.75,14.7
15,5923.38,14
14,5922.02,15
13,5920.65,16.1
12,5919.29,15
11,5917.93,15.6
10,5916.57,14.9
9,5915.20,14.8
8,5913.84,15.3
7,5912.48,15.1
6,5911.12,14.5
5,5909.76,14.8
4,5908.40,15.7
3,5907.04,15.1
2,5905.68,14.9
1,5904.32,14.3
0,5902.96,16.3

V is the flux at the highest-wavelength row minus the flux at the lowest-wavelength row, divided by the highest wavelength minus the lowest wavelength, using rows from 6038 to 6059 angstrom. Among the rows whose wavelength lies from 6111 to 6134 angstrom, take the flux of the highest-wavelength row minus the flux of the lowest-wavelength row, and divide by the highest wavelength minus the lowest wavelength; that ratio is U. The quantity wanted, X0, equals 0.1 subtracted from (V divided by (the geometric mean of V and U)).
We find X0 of 1.2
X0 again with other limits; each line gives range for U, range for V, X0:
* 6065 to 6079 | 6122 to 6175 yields -1.7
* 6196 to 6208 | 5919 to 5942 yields -0.6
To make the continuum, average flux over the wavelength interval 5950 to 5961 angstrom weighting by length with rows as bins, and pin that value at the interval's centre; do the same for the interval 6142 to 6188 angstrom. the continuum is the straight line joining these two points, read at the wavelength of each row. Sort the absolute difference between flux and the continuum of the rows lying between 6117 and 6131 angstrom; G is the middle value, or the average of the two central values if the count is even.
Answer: 0.31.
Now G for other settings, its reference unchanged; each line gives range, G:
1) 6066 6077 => 0.62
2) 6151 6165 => 0.70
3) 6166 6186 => 0.23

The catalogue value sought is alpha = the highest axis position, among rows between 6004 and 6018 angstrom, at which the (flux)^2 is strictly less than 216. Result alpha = 6011.32 angstrom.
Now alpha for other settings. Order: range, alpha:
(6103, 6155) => 6147.09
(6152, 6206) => 6203.97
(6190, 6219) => 6213.98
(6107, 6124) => 6123.08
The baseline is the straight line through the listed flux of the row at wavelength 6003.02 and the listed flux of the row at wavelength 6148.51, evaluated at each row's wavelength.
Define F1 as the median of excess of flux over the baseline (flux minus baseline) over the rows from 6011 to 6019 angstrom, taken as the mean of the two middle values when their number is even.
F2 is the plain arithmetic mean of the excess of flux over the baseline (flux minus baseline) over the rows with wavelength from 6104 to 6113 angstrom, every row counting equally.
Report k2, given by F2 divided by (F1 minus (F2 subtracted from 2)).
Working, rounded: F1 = 0.1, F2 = -1.6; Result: 0.46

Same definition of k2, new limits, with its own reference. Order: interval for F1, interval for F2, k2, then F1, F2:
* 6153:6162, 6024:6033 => 0.07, -1.8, -0.3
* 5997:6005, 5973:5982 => 0.00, 0.1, 0.0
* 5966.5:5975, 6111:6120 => 0.29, -0.1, -0.9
